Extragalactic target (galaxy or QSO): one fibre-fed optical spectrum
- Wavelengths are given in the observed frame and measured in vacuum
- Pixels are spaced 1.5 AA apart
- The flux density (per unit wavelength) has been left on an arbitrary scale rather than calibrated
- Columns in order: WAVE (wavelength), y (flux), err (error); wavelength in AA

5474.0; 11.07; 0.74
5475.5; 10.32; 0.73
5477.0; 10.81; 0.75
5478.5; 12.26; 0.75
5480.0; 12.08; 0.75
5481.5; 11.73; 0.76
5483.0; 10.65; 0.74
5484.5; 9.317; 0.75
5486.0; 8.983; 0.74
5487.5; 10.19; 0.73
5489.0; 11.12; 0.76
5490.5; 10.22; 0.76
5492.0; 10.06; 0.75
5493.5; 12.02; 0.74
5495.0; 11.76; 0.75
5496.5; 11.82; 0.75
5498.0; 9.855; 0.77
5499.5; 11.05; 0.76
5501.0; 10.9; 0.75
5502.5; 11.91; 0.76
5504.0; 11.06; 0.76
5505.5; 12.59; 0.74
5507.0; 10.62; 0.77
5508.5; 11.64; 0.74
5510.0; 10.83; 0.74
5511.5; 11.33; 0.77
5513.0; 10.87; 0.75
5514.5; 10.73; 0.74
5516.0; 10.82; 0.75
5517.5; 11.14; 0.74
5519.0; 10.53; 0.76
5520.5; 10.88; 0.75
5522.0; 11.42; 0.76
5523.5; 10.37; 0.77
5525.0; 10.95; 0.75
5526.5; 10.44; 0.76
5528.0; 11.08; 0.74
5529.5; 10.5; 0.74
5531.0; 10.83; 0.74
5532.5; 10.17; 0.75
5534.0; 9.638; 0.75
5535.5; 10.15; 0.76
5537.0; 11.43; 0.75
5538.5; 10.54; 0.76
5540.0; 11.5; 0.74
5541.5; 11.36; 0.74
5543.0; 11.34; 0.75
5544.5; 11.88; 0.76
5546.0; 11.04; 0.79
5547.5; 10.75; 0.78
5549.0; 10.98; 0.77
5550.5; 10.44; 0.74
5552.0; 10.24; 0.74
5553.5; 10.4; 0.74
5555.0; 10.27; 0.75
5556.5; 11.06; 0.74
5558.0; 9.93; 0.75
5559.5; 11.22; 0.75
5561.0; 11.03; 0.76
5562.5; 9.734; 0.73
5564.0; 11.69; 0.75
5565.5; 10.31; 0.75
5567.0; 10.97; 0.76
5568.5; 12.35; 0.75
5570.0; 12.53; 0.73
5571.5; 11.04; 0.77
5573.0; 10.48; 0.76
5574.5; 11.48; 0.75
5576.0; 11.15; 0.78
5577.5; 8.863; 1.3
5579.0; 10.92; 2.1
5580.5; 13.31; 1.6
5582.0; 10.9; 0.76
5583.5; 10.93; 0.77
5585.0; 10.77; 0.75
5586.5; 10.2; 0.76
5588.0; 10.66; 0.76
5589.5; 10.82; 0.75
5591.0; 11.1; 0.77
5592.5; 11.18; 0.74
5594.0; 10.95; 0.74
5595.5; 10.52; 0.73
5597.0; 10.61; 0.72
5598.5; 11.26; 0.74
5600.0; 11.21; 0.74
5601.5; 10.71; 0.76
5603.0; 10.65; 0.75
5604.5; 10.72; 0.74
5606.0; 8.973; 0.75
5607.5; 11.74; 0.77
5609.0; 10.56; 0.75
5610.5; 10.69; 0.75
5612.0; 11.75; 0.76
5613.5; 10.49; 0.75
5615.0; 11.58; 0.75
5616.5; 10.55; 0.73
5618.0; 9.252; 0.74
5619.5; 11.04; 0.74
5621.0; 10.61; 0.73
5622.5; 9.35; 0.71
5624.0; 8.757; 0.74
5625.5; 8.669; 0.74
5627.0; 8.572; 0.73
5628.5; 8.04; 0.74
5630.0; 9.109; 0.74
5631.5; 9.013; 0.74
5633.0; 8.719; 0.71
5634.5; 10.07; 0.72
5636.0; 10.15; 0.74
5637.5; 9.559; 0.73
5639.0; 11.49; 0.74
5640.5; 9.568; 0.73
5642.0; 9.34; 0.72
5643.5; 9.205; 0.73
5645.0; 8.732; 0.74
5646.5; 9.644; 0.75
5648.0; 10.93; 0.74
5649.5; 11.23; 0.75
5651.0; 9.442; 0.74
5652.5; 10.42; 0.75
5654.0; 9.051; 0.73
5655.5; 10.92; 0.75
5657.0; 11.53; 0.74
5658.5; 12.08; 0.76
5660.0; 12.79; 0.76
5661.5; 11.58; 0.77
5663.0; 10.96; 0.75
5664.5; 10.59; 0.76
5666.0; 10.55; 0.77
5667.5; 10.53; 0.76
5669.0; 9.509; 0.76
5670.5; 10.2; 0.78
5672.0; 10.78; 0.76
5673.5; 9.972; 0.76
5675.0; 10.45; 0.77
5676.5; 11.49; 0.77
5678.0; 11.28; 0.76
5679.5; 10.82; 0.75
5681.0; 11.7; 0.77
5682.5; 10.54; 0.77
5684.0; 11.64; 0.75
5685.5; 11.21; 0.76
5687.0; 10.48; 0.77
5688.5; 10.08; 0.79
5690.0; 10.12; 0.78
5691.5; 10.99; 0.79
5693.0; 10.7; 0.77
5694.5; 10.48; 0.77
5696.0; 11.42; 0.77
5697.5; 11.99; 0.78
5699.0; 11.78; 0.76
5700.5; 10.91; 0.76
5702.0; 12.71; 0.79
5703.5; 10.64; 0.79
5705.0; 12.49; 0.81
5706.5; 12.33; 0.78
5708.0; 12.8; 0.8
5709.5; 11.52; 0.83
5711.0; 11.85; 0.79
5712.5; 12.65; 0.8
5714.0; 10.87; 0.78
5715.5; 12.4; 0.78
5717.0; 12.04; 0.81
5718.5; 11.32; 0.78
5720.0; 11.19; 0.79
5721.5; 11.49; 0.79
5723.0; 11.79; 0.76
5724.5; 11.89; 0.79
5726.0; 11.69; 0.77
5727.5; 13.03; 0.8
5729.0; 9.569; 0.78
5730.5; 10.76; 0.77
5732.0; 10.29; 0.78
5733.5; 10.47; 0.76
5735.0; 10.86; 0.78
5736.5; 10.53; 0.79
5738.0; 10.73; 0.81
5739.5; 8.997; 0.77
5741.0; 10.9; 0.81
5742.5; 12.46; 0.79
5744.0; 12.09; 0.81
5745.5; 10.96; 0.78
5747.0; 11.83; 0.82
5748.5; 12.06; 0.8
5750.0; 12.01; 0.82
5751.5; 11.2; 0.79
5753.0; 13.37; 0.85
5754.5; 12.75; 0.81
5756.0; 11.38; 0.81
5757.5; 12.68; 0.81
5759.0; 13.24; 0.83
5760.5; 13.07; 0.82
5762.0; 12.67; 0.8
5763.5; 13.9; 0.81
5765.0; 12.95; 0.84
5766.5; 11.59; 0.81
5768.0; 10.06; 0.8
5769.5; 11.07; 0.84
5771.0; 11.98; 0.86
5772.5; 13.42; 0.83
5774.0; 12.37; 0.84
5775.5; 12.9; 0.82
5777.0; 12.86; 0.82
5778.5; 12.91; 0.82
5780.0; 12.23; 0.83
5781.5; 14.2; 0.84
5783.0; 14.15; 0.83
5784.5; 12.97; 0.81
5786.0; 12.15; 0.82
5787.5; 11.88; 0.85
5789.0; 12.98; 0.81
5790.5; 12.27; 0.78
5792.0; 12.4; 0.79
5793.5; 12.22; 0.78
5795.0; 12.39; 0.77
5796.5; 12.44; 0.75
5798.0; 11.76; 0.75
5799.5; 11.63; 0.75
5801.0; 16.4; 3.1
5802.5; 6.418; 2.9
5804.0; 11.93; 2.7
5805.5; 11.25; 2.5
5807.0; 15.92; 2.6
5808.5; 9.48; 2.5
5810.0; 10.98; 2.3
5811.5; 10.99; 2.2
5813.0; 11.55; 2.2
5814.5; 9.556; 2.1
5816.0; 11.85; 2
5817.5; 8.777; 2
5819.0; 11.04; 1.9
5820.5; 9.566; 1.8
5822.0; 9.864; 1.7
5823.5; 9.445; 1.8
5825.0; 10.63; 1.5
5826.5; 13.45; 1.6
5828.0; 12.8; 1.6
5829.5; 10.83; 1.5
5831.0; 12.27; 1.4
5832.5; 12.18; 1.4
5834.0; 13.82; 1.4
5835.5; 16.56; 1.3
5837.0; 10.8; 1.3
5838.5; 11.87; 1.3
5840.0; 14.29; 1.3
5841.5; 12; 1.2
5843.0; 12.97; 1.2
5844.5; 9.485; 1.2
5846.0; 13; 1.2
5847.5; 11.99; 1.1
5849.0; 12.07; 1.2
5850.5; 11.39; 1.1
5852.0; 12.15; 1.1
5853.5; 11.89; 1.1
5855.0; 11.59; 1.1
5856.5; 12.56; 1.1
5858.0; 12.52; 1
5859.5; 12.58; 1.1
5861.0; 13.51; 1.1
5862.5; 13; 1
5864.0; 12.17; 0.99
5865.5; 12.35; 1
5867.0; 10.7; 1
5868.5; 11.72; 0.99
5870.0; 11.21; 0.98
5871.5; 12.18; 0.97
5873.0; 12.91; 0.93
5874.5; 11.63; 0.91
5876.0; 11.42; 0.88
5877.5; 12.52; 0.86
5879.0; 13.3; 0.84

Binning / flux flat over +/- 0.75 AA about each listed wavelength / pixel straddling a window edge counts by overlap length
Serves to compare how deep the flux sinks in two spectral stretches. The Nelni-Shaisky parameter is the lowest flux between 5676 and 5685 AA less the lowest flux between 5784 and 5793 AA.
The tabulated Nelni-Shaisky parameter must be -1.3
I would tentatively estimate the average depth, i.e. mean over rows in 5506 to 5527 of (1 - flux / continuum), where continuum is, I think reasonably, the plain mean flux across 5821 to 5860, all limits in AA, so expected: 0.10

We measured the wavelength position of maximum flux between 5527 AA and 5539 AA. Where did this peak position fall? 5537.0 AA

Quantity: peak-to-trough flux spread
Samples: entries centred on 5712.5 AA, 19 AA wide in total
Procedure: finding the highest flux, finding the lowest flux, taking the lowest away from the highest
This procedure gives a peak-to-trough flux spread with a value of 2.2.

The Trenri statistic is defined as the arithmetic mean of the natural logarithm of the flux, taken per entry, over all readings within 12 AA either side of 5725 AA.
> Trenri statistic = 2.42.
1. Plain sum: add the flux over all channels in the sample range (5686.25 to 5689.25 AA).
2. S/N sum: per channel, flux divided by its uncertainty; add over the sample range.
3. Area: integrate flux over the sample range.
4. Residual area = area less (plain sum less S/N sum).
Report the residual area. 36.6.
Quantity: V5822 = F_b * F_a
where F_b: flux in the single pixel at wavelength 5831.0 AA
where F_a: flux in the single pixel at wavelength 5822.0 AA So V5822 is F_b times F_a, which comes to 121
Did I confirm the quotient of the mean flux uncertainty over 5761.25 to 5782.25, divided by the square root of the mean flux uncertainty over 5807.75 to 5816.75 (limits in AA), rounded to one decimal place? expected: 0.6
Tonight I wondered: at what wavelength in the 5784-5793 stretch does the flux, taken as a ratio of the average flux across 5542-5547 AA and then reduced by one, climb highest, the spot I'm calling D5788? 5789.0 AA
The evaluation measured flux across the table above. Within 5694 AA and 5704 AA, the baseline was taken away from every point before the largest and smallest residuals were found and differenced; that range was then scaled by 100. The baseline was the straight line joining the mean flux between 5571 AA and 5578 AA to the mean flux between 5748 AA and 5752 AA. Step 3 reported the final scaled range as 218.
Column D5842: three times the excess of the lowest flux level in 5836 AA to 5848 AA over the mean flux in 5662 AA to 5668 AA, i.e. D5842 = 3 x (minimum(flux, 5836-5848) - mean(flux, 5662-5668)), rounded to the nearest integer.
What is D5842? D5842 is -4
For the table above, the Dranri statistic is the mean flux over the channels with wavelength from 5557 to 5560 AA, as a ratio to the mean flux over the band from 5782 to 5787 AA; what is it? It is 0.81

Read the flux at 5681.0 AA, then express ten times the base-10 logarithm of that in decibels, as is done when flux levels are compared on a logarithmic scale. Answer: 10.7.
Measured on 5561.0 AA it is 10.4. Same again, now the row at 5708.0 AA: 11.1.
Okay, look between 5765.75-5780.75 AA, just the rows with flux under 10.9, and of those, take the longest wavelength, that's 5768.0 AA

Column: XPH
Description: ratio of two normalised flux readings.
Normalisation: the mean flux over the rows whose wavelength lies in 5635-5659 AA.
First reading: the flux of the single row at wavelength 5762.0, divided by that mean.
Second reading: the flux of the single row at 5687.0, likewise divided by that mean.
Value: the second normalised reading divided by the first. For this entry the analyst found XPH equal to 0.83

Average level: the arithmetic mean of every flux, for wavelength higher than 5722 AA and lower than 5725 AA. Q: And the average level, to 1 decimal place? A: 11.8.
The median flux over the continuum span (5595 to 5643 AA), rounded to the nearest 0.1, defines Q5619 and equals 10.5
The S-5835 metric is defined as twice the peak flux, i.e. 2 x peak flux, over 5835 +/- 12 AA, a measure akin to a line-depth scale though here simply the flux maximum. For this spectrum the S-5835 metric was 33.1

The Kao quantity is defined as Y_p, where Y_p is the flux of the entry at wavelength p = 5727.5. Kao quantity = 13.03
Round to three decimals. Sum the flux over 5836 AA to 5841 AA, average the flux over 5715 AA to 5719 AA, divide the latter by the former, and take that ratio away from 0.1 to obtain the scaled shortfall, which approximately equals -0.223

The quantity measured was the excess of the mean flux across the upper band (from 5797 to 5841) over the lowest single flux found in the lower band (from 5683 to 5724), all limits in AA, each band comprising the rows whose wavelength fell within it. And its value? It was 1.6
